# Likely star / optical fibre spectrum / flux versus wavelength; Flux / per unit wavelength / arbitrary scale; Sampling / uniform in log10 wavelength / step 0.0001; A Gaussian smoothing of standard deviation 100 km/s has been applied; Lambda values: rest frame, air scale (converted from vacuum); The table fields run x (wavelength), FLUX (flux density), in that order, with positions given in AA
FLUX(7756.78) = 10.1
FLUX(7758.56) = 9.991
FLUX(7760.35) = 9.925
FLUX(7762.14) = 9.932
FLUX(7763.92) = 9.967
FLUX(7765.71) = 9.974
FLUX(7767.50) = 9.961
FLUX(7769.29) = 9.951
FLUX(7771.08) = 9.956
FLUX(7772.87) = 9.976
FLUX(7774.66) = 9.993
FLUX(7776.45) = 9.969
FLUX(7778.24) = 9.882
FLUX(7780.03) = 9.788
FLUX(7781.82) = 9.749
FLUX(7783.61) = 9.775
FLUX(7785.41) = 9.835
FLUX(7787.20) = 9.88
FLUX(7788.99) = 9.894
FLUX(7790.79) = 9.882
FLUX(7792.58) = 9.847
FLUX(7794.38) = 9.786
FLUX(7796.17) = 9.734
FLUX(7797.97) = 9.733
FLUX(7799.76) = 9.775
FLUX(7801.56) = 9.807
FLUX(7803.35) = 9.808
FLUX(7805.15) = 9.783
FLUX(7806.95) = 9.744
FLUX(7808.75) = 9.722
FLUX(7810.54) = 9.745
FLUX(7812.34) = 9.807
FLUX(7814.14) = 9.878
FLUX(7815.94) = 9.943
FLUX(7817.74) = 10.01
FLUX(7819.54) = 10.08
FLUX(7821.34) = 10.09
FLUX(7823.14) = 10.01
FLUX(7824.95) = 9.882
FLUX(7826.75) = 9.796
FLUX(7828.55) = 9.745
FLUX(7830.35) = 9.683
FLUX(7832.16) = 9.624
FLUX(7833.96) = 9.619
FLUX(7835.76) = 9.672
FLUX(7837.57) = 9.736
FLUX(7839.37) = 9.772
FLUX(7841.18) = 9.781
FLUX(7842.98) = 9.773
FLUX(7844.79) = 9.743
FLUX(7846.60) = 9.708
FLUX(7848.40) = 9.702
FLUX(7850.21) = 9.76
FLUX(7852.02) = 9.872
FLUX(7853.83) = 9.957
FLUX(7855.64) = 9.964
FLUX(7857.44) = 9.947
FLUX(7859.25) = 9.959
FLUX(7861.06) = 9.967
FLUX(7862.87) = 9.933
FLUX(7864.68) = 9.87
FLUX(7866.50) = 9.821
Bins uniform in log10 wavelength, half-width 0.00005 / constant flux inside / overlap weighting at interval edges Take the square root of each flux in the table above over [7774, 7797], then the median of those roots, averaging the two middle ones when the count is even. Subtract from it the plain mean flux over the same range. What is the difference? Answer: -6.709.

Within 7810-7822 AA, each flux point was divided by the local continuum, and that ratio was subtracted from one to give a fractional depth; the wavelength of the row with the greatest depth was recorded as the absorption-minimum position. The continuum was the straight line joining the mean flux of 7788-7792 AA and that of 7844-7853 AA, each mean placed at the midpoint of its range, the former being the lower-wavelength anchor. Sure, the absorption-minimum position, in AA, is 7810.54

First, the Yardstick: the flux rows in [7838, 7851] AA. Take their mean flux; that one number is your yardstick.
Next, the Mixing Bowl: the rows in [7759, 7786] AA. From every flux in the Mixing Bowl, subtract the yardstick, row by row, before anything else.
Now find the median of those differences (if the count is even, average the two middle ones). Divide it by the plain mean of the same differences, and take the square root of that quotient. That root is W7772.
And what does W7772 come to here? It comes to 1.12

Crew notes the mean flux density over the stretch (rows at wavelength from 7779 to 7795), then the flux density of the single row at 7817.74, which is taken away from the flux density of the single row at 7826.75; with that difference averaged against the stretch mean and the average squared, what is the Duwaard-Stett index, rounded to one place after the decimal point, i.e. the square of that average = 23.1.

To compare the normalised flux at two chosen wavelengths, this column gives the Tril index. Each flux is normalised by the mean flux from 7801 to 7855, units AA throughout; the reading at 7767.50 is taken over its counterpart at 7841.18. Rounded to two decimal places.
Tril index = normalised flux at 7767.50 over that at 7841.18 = 1.02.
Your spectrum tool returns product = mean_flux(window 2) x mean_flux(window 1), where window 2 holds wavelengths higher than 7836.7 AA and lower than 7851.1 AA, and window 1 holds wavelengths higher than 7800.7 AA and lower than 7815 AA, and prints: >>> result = 95.4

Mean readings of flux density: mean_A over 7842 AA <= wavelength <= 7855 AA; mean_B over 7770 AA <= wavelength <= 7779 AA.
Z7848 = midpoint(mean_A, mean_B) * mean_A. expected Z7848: 96.6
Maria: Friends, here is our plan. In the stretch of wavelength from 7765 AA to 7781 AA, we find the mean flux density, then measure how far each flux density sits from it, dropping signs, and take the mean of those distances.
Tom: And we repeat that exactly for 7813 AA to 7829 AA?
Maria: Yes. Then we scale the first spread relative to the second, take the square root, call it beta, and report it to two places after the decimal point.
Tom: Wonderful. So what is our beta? 0.68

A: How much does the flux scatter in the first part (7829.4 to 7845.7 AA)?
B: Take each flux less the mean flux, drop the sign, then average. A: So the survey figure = 0.055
